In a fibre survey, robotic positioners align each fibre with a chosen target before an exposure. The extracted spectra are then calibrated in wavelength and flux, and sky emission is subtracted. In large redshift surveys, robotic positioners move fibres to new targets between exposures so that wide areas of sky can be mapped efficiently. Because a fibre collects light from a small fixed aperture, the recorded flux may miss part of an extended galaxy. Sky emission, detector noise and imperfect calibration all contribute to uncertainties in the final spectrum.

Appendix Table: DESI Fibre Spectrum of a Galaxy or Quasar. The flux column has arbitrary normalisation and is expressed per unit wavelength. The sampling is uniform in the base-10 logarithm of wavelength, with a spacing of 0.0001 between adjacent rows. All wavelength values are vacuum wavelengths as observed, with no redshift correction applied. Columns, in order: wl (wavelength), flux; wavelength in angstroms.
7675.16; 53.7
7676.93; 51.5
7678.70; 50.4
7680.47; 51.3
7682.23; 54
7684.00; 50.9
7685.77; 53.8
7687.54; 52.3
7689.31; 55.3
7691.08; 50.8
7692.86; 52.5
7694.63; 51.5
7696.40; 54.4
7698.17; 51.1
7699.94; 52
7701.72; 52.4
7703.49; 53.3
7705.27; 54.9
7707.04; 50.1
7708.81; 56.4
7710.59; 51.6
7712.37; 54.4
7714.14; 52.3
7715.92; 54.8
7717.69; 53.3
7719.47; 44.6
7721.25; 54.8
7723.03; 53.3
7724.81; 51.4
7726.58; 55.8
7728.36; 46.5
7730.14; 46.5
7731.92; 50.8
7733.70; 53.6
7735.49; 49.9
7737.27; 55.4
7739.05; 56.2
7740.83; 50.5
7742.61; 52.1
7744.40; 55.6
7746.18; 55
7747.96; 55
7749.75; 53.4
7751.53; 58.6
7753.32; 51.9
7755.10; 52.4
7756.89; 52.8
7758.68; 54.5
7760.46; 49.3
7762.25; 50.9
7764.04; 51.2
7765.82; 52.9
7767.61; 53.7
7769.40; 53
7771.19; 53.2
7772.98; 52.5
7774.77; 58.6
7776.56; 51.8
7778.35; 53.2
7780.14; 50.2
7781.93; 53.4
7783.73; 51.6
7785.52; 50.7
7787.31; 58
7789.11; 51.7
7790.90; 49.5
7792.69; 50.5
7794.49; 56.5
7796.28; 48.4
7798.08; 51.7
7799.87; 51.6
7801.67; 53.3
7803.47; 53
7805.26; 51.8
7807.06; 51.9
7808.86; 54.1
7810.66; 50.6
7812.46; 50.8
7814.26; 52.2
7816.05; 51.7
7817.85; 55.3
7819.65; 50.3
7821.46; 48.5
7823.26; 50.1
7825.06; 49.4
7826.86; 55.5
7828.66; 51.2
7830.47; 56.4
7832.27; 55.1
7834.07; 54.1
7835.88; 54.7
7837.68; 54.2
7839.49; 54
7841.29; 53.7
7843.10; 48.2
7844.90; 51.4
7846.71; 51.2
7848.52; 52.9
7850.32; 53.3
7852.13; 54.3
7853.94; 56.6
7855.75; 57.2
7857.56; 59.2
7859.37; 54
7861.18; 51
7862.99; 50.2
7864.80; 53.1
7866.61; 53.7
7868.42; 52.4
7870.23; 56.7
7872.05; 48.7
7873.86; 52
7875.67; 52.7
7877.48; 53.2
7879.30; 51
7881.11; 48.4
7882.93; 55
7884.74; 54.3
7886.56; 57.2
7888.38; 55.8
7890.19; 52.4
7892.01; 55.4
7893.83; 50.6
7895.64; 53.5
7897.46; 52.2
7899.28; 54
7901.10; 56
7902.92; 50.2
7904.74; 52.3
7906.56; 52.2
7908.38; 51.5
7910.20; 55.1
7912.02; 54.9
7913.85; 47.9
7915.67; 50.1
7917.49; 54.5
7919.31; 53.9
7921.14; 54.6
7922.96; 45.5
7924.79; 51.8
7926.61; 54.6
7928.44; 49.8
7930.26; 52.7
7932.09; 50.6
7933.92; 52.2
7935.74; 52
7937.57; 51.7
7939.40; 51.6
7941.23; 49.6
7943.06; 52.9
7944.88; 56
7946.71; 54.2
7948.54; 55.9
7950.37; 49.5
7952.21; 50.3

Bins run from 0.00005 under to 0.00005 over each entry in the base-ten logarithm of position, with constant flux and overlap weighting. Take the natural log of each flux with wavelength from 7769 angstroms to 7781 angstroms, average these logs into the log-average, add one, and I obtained 4.97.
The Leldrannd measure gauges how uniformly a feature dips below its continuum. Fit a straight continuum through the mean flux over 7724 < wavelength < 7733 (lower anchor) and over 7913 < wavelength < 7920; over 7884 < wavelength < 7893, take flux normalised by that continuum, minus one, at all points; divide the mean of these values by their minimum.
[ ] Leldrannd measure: 4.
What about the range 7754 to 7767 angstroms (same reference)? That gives -1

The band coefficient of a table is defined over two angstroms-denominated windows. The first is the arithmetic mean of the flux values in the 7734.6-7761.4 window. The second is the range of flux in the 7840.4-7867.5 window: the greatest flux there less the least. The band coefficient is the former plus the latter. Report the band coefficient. 64.5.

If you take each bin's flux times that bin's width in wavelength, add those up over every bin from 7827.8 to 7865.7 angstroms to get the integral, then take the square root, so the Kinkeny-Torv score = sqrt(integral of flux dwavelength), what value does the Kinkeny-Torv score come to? 45.1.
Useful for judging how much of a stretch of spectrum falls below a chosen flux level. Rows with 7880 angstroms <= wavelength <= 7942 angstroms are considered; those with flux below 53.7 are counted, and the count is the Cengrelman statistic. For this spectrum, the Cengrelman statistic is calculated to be 21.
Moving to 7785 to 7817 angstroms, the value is 15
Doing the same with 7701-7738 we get 14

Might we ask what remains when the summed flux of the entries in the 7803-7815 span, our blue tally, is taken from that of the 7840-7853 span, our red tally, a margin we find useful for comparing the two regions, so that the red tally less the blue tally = 1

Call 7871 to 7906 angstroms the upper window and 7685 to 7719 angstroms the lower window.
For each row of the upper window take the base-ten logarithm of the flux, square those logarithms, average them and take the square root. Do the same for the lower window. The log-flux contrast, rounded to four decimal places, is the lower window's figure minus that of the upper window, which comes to 0.0012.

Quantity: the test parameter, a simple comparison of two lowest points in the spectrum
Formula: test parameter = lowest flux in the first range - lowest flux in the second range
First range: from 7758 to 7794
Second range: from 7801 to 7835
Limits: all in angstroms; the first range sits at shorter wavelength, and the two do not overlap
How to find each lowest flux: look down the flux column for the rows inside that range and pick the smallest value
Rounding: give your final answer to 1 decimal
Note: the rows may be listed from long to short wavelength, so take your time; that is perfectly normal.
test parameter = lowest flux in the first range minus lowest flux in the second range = 0.8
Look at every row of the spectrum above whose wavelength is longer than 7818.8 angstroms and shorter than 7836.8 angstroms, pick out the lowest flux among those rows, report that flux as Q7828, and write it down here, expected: 48.5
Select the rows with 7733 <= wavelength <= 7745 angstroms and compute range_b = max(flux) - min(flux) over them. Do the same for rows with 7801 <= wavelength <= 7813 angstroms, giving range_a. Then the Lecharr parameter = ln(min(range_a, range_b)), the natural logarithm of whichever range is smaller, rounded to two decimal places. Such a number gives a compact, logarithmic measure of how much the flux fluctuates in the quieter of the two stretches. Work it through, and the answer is 1.25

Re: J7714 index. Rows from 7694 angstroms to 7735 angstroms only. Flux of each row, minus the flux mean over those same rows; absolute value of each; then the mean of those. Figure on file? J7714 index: 2.22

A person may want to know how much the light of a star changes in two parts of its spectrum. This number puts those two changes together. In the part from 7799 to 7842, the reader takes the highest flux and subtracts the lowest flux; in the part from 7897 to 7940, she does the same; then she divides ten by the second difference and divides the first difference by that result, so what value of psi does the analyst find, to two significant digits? 8.3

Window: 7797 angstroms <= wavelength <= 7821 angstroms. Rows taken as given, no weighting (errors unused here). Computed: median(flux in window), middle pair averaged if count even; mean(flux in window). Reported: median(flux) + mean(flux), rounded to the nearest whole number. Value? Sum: 104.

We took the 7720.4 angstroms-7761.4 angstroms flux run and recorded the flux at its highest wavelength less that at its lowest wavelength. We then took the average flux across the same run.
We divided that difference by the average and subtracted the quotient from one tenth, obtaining 0.20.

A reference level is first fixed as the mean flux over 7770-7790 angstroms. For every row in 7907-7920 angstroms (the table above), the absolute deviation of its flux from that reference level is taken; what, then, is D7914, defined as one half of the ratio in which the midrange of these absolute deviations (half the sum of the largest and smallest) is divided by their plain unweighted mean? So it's 0.67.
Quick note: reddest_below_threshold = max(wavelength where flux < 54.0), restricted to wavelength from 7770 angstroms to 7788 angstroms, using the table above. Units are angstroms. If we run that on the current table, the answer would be 7785.52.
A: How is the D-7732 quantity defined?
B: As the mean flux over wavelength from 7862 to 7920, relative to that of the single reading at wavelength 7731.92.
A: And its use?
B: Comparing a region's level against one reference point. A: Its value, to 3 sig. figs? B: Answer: 1.04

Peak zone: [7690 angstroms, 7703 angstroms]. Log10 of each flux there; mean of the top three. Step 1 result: 1.73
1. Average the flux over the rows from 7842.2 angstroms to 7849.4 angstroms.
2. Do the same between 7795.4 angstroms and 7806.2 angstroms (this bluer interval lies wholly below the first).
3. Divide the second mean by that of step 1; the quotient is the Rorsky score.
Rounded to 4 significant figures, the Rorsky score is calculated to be 1.014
